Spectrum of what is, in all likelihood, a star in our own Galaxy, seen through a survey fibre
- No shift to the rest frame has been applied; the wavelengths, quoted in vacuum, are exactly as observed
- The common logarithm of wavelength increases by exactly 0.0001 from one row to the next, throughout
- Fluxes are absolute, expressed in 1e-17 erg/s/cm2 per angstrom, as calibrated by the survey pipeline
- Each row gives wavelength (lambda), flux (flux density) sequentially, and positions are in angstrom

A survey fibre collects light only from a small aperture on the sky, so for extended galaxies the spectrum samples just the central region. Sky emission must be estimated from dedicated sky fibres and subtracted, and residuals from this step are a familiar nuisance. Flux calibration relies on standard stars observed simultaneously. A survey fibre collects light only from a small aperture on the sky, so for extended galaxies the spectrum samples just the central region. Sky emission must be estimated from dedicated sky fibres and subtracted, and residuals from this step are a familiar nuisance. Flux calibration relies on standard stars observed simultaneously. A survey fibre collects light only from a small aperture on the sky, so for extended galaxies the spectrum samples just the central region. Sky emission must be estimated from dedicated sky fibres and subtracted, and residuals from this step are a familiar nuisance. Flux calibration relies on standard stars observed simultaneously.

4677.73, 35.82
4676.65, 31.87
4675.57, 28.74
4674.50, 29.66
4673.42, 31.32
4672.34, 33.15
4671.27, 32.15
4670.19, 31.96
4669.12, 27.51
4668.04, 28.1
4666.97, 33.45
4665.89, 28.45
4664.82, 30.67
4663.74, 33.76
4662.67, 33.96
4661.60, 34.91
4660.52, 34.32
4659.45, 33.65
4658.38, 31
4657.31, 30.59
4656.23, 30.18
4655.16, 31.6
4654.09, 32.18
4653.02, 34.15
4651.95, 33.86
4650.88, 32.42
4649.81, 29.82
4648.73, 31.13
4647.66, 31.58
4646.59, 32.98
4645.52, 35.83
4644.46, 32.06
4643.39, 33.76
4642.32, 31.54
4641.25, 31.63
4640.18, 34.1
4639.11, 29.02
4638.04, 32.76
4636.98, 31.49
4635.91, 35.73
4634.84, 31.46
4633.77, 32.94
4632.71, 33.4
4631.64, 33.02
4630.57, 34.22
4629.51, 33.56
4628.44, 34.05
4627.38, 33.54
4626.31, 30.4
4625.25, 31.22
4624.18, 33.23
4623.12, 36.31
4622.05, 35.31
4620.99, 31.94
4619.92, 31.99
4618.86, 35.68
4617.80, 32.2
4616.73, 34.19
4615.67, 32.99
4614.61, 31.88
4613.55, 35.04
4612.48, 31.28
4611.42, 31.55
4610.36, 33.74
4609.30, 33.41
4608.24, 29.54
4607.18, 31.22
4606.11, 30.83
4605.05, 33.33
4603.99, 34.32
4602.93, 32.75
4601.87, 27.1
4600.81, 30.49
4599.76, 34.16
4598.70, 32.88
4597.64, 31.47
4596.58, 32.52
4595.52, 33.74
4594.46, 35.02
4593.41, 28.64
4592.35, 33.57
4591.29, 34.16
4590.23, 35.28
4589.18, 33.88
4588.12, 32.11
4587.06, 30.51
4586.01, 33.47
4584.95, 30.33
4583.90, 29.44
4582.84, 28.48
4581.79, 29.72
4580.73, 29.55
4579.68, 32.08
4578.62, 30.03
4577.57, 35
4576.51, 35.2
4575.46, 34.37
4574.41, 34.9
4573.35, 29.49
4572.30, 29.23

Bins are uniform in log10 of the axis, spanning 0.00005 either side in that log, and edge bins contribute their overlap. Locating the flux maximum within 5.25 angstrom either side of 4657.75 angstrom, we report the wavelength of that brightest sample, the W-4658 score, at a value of 4661.60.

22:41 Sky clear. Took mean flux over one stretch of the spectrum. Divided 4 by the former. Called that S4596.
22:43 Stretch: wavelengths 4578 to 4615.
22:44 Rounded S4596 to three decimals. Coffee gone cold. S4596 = 0.125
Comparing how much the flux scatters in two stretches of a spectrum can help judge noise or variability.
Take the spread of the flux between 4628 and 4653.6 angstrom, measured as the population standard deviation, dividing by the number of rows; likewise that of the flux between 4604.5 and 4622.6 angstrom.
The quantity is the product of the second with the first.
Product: 2.67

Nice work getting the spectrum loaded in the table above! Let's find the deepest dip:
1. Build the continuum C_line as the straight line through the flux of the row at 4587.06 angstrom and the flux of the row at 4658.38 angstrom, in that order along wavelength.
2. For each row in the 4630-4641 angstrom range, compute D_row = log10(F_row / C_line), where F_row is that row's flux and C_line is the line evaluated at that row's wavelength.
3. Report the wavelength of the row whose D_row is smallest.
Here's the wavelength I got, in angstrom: 4639.11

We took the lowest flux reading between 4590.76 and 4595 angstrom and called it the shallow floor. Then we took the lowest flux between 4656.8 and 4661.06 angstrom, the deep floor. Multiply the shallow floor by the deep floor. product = 876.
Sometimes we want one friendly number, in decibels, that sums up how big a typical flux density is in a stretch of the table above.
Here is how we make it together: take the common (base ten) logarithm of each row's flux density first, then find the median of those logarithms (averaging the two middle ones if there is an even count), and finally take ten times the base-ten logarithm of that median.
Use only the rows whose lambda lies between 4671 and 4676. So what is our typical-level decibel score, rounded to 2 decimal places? 1.75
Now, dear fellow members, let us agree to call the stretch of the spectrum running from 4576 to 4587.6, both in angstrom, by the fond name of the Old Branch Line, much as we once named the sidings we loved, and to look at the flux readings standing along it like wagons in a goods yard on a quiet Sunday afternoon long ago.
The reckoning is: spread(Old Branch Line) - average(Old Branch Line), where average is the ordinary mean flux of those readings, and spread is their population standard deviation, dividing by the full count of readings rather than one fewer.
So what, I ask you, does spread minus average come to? -29.0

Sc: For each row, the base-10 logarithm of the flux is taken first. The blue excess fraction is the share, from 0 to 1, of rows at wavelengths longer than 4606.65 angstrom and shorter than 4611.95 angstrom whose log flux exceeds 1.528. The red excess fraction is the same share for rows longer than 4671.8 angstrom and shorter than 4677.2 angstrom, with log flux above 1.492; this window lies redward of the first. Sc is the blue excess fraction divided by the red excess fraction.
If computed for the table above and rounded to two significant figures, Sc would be 0.33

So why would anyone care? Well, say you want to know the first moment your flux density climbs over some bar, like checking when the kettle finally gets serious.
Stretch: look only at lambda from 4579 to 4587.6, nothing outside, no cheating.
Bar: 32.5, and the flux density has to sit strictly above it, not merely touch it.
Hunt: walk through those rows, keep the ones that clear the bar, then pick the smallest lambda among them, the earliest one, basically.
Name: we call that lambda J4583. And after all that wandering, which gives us 4586.01 angstrom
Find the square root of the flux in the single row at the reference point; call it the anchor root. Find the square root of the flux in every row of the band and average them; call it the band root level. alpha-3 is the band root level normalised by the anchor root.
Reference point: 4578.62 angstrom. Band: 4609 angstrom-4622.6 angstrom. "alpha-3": 1.051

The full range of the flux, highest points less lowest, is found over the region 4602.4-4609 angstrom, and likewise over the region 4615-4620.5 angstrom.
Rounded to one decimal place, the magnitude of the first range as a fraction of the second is 1.3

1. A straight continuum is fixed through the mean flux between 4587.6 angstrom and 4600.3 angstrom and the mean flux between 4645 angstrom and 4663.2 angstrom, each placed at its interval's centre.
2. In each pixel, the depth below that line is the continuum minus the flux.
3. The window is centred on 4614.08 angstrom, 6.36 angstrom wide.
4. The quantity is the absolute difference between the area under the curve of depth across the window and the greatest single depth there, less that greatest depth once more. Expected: -1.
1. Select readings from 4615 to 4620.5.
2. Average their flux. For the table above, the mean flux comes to 33.4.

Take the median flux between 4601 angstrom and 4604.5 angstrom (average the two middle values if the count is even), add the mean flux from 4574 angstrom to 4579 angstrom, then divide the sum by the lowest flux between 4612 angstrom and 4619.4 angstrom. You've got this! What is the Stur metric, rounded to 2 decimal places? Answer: 2.13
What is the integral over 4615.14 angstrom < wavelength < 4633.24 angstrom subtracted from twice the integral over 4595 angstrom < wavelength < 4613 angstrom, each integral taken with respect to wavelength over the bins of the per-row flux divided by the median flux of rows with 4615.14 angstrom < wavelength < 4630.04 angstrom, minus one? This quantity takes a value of -1.5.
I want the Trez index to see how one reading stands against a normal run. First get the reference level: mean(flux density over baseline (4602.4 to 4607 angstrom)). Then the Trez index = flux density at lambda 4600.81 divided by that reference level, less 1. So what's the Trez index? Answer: -0.07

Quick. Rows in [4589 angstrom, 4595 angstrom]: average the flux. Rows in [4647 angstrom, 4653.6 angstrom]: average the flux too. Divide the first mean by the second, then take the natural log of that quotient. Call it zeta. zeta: 0.04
